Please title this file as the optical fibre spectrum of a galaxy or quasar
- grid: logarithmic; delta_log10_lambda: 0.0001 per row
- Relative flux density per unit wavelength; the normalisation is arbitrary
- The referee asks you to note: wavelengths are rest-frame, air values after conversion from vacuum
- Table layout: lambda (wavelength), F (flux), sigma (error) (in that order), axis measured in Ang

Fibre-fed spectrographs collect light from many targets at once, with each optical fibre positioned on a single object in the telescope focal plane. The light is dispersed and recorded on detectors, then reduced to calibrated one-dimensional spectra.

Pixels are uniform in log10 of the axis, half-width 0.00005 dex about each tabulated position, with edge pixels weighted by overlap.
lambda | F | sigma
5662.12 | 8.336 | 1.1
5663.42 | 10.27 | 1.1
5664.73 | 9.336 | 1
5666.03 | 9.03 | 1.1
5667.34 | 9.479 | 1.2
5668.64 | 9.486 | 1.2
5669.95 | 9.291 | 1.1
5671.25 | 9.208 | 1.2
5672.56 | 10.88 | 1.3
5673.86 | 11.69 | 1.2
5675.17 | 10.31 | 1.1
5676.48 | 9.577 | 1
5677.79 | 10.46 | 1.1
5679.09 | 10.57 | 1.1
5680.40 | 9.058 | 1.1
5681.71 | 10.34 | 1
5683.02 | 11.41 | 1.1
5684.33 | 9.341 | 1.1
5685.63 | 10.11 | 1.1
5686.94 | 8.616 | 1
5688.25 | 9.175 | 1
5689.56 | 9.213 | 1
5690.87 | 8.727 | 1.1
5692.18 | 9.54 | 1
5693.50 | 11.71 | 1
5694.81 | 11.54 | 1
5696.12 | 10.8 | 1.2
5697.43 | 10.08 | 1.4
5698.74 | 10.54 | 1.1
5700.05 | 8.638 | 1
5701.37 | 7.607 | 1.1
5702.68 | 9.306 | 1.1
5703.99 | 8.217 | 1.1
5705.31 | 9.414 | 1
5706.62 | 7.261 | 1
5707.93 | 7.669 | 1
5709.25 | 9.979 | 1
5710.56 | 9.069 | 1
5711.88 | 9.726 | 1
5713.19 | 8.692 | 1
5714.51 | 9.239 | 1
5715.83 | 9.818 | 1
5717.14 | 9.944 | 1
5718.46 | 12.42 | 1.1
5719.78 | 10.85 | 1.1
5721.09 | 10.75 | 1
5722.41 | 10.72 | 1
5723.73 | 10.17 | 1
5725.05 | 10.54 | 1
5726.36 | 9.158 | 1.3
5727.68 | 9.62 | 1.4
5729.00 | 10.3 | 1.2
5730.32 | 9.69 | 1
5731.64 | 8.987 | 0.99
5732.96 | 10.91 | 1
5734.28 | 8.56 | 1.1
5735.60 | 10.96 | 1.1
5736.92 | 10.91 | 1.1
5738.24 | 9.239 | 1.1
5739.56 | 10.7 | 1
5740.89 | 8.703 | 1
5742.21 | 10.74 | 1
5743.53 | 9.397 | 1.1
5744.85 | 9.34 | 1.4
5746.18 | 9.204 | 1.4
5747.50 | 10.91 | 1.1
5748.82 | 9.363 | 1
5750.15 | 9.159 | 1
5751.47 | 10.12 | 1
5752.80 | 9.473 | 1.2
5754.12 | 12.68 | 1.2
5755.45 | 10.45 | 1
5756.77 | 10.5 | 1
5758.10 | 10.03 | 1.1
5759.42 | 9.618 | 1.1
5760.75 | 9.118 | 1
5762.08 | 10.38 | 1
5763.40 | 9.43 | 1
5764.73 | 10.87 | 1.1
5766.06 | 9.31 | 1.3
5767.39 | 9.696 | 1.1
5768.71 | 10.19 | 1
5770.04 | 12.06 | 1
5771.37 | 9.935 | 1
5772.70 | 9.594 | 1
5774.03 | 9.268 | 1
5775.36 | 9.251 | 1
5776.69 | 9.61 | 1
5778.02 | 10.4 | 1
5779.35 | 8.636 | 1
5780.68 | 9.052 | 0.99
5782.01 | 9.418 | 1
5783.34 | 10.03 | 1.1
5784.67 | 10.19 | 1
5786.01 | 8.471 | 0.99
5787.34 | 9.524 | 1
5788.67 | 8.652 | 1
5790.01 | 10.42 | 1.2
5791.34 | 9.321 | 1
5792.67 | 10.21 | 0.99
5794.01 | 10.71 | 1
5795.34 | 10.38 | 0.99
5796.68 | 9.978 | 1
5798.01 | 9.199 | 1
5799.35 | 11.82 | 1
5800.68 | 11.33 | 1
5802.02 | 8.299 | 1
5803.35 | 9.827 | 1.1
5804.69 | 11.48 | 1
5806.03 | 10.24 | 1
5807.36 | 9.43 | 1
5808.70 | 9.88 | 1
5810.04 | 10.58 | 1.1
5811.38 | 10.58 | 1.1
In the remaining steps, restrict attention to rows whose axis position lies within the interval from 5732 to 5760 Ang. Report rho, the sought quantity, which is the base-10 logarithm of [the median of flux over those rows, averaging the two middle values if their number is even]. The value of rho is 1.001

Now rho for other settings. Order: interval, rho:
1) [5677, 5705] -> 0.980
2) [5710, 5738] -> 0.998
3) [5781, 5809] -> 0.999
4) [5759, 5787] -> 0.983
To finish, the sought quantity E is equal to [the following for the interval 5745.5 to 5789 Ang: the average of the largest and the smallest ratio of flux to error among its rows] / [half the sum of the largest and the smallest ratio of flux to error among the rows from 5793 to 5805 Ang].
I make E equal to 0.93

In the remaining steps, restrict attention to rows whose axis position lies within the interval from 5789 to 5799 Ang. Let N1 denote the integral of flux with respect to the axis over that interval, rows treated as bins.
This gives 100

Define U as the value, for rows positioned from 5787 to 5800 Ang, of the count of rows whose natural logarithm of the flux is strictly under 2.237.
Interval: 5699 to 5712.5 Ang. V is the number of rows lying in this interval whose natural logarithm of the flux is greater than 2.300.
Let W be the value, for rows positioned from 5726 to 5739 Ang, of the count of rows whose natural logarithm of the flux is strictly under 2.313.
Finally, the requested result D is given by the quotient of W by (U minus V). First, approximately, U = 3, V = 1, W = 6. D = 3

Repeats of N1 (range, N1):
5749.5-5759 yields 98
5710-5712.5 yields 23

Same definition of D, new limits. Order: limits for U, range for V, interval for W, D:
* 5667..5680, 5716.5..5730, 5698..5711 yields -2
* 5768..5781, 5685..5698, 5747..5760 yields -5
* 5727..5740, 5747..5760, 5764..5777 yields -2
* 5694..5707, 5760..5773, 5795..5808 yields 5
